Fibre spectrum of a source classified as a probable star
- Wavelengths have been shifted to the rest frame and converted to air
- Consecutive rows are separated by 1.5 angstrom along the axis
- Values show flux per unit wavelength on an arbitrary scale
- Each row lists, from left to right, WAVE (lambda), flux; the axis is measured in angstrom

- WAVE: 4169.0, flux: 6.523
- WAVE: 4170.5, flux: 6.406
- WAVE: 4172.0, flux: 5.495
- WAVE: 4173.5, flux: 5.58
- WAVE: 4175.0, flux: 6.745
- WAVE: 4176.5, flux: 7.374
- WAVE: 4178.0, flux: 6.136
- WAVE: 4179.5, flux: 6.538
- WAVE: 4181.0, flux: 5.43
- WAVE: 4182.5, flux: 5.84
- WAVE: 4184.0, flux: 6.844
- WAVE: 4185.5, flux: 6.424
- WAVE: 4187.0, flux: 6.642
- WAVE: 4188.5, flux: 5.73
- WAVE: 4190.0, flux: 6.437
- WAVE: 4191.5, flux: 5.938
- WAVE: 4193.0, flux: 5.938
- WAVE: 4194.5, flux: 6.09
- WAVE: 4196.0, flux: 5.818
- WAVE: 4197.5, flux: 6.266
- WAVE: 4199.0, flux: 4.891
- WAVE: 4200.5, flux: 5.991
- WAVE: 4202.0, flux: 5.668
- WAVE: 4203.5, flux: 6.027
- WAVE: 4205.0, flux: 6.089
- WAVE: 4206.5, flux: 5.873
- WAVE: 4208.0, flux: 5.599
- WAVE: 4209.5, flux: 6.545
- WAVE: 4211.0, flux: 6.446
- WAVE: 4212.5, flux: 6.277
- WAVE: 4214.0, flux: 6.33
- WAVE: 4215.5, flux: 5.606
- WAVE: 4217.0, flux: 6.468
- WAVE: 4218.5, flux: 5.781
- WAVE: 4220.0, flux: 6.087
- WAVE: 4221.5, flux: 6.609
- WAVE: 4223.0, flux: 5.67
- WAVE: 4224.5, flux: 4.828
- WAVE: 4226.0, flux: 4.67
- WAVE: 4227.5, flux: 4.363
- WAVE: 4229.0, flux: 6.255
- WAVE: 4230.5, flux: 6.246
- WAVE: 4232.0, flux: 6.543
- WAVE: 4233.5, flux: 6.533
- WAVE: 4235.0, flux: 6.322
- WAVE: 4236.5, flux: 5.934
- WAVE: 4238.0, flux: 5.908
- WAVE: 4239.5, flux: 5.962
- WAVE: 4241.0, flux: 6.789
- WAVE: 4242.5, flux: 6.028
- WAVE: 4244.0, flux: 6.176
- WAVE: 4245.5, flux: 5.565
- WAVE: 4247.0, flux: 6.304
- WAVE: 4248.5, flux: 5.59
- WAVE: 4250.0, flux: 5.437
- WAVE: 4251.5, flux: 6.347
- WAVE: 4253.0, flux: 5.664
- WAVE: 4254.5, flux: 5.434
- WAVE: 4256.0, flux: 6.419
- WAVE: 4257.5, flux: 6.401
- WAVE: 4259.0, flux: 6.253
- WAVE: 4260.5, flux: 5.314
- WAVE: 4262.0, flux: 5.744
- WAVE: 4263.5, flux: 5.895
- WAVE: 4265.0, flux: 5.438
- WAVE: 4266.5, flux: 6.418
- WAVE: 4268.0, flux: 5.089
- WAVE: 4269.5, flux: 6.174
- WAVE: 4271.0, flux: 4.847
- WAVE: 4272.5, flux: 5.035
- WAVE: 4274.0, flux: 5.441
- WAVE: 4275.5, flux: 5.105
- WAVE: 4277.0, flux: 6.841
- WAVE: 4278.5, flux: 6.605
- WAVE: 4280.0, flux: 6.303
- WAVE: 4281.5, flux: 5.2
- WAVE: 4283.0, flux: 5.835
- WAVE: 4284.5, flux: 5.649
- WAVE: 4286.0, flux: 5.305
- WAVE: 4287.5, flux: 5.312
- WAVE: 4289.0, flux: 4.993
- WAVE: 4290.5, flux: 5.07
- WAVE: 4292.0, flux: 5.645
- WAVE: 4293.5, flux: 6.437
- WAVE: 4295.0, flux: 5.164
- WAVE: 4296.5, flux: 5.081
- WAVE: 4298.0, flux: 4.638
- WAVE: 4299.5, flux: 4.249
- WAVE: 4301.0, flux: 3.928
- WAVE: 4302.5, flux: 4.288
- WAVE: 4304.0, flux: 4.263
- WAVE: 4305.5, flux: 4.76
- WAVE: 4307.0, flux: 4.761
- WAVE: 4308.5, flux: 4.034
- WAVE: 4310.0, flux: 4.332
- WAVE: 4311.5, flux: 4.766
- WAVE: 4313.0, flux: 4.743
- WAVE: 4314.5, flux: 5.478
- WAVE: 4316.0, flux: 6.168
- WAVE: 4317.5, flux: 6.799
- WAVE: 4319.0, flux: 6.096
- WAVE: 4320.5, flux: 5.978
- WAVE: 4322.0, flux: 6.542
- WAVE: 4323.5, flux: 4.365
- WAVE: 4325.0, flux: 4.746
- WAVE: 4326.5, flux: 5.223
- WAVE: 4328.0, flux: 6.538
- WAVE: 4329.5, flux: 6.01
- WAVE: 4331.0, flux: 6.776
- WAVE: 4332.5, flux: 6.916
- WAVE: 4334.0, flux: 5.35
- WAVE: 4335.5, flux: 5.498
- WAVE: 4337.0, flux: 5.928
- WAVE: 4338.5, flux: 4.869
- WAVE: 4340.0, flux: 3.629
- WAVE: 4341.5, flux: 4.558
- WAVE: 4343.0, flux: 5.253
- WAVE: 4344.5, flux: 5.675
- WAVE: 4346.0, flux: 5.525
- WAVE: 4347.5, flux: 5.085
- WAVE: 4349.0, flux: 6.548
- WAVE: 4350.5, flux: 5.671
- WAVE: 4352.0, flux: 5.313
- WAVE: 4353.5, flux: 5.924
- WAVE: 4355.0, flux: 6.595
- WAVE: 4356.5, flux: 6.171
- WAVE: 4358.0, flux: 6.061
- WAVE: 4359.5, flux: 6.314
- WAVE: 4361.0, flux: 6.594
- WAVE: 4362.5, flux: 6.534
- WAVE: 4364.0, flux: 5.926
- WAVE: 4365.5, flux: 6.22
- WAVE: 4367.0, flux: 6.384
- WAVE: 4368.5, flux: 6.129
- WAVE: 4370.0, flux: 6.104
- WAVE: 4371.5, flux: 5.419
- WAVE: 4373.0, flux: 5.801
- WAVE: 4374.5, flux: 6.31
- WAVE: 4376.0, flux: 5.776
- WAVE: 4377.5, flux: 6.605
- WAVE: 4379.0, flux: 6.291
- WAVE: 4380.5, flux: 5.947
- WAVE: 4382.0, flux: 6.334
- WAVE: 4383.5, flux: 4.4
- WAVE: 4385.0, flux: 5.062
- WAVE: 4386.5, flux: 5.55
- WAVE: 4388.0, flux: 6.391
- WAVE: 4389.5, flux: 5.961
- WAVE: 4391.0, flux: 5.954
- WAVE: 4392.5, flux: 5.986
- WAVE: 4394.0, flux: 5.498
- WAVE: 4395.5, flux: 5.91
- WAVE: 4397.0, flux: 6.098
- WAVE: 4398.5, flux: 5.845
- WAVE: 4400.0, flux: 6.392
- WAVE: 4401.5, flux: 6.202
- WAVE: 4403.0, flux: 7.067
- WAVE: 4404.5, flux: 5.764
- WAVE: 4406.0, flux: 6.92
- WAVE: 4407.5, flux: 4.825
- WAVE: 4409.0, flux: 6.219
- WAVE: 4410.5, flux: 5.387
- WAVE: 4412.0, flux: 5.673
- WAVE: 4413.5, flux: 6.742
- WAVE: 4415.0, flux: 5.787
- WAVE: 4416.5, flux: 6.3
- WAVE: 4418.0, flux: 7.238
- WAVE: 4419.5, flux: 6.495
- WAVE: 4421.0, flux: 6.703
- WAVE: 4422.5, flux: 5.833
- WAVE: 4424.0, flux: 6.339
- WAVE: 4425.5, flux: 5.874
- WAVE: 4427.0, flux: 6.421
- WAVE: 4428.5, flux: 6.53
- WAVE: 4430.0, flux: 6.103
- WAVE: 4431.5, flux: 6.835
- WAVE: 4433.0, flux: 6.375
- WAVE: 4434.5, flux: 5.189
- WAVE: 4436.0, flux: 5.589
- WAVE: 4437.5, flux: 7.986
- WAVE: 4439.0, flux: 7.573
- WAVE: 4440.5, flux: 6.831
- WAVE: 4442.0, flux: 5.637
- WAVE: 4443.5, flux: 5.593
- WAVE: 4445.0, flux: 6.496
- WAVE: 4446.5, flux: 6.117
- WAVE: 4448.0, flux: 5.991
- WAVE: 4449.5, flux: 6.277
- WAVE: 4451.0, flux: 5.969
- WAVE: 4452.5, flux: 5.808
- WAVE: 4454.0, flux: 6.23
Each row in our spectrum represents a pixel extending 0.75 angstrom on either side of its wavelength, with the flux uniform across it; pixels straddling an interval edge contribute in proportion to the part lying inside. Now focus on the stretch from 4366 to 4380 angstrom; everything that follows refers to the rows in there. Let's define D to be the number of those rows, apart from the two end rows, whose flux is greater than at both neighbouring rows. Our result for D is 2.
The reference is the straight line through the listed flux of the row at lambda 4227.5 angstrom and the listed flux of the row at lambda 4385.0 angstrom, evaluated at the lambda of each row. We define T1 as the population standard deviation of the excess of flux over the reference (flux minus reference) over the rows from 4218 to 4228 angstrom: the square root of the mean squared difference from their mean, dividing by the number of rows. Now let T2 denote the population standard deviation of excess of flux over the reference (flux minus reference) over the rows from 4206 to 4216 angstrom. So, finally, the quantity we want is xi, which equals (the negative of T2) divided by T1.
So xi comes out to -0.47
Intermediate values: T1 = 0.77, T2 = 0.37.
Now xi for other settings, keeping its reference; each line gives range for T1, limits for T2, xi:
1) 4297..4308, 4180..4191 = -1.69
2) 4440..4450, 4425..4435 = -1.21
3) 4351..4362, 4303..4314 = -0.70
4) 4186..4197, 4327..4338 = -1.81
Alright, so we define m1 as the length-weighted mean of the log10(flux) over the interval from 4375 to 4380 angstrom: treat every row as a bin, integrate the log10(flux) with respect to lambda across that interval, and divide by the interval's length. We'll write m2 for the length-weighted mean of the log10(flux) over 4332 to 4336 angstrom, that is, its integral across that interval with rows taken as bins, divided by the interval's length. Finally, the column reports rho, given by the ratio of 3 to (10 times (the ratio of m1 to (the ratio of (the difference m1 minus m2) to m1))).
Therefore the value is 0.012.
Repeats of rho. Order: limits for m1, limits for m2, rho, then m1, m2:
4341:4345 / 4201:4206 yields -0.036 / 0.71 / 0.773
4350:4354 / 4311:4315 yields 0.028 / 0.75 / 0.696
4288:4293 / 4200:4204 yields -0.026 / 0.72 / 0.769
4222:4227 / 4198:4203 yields -0.024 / 0.70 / 0.745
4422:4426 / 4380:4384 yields 0.018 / 0.78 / 0.744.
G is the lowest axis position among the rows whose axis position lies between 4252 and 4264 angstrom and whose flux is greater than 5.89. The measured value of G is 4256.0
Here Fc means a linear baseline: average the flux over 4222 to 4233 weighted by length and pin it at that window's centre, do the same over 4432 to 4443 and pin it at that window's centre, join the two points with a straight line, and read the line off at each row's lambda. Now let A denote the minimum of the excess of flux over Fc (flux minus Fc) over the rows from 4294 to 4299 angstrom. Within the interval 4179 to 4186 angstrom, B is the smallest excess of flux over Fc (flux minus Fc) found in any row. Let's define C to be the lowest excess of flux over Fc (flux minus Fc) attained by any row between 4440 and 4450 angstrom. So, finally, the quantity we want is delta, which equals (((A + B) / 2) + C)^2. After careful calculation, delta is 2.1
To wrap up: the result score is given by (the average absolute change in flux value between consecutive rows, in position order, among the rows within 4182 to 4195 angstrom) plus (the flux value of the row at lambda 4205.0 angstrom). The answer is 6.6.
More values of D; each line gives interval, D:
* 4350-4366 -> 2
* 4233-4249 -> 3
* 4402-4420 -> 4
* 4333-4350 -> 2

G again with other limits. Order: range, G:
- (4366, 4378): 4367.0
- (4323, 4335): 4328.0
